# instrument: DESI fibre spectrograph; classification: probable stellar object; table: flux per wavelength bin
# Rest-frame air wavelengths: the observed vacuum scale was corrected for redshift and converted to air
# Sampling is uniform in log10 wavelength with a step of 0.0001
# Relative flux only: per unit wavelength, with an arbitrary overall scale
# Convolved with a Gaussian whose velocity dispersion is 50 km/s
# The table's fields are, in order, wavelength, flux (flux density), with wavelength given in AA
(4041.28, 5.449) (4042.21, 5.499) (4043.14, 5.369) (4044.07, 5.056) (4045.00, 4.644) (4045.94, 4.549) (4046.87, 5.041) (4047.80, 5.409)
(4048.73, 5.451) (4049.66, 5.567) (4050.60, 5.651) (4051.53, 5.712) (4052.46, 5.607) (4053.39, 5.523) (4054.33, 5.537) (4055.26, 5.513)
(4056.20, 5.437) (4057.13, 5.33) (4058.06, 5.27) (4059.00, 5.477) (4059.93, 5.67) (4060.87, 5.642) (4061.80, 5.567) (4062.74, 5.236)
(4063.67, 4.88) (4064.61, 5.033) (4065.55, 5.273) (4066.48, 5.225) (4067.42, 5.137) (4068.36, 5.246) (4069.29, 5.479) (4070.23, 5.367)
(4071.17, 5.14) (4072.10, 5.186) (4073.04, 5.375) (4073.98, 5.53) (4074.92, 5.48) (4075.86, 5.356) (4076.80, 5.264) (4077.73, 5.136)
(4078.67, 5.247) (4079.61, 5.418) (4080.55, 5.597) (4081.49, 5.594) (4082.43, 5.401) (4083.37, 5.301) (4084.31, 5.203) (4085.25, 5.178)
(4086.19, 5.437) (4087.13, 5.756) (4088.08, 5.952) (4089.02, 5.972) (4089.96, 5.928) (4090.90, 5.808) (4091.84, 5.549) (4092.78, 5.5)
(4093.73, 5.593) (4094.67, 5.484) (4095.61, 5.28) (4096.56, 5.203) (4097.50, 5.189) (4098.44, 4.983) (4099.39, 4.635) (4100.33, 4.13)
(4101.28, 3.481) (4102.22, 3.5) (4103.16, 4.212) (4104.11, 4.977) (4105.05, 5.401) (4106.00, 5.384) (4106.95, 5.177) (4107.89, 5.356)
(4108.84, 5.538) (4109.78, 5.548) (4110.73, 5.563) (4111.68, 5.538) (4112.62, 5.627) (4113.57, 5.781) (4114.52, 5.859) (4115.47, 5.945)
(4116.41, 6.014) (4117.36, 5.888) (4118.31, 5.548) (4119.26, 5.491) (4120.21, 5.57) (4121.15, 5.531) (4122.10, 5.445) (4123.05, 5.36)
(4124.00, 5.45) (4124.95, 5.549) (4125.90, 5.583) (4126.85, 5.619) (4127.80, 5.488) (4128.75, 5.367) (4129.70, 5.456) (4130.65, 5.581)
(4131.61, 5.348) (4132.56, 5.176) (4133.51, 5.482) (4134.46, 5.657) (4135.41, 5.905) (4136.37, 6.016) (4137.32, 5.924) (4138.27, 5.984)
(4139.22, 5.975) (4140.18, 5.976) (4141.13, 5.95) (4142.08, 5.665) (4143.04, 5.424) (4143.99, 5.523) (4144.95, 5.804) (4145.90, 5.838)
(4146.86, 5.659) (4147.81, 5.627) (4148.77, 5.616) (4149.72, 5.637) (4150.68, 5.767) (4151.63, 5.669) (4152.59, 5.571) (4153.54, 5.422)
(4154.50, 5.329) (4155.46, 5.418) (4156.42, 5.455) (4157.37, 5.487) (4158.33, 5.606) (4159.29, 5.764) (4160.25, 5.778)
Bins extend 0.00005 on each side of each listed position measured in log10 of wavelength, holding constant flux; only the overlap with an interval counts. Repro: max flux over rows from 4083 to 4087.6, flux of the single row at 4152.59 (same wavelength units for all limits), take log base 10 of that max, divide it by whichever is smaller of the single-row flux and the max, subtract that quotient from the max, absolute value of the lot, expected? 5.6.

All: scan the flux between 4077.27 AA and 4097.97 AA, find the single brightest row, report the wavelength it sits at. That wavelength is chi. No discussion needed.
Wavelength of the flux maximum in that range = 4089.02 AA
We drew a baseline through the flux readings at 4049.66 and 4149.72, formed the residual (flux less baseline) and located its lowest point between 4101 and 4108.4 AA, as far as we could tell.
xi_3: 4101.28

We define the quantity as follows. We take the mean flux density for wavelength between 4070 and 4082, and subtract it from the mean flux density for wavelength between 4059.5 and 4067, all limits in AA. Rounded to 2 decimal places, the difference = -0.05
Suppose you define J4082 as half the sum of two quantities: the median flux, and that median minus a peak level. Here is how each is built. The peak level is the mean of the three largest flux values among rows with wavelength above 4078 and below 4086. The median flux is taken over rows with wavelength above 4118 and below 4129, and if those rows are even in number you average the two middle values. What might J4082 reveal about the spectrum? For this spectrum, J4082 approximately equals 2.74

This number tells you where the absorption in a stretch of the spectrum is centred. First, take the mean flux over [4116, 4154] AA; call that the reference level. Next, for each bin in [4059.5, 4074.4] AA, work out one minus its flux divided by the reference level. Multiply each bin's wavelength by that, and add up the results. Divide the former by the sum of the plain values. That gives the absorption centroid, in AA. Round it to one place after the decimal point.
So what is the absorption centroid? 4067.4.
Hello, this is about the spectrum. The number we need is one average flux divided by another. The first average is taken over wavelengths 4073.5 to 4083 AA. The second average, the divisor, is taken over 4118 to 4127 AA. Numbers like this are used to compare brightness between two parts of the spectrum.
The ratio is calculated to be 0.98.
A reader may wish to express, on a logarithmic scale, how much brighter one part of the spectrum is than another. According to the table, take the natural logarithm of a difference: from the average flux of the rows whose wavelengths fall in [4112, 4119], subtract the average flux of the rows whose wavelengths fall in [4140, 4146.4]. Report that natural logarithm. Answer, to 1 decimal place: -2.7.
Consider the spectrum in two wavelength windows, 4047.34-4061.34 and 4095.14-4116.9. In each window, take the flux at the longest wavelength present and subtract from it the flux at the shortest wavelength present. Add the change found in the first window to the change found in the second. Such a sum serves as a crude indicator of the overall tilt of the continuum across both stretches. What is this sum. 1.0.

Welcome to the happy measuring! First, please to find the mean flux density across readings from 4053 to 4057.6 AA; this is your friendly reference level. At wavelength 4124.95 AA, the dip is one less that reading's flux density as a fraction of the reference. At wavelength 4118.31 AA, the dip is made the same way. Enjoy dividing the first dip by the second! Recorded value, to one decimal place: 1.0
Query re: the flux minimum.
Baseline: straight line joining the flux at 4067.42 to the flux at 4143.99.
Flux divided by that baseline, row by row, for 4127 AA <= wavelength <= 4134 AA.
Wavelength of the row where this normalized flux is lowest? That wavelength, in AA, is 4132.56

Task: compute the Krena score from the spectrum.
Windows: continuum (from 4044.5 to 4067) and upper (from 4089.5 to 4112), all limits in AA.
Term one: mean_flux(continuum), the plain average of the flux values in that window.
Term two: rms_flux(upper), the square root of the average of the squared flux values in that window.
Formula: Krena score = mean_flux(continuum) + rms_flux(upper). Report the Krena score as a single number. 10.51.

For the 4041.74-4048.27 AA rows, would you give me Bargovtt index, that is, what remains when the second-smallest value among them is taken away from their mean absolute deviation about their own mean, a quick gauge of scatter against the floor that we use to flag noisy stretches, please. -4.35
